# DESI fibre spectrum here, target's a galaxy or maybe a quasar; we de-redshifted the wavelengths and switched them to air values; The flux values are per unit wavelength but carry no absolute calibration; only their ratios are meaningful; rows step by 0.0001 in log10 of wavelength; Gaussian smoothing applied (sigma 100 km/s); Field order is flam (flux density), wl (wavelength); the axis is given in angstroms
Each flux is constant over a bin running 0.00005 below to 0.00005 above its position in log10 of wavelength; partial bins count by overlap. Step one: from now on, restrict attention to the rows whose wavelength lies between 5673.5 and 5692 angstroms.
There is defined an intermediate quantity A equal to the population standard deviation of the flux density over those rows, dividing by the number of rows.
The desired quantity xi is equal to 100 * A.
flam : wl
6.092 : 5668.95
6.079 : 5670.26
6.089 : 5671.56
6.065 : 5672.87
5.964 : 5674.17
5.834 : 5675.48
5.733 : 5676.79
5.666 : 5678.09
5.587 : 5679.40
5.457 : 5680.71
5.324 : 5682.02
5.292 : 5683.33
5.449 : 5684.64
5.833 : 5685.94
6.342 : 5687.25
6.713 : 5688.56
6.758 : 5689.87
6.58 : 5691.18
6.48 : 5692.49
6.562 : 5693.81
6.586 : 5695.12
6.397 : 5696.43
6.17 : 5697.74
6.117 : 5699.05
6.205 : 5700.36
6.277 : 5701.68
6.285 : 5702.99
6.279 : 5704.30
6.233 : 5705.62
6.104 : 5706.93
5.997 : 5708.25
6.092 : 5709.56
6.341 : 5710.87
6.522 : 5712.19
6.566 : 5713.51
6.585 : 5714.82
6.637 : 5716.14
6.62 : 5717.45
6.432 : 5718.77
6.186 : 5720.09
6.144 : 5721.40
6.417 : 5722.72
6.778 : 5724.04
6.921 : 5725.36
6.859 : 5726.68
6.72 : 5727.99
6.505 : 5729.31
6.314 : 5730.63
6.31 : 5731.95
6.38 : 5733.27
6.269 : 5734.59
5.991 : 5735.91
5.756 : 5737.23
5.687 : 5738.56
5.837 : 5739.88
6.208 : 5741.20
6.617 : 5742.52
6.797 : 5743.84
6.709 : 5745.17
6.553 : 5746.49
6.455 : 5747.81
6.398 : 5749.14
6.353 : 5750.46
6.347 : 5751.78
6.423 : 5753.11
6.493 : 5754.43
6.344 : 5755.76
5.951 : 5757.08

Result 49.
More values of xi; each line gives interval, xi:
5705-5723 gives 21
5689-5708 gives 20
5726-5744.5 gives 37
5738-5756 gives 29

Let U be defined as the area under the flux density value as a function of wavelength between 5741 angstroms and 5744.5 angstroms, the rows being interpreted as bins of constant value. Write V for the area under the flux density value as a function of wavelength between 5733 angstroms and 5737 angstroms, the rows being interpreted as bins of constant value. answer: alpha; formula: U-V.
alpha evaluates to -1.5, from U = 23.1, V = 24.6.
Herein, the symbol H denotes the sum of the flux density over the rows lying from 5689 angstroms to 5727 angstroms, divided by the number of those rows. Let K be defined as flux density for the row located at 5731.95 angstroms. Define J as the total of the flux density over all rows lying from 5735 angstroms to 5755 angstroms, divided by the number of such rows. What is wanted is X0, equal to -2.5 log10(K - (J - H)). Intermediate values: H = 6.42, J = 6.3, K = 6.31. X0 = -2.02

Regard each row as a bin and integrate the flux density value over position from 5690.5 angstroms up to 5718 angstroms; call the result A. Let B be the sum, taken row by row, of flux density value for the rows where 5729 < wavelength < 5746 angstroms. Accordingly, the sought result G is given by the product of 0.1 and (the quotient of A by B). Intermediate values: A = 175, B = 81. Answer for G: 0.2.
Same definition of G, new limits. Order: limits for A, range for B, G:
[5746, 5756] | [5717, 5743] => 0.1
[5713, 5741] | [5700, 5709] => 0.4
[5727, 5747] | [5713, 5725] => 0.2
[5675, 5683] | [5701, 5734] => 0.0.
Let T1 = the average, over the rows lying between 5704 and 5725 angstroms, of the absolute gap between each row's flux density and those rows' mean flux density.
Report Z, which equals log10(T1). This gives -0.70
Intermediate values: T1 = 0.20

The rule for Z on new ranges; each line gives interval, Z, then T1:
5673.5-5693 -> -0.37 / 0.43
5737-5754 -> -0.56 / 0.27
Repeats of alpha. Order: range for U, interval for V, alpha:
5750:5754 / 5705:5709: 1.1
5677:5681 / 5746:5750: -3.4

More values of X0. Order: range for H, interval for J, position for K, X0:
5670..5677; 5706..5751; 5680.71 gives -1.75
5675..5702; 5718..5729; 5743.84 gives -2.00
